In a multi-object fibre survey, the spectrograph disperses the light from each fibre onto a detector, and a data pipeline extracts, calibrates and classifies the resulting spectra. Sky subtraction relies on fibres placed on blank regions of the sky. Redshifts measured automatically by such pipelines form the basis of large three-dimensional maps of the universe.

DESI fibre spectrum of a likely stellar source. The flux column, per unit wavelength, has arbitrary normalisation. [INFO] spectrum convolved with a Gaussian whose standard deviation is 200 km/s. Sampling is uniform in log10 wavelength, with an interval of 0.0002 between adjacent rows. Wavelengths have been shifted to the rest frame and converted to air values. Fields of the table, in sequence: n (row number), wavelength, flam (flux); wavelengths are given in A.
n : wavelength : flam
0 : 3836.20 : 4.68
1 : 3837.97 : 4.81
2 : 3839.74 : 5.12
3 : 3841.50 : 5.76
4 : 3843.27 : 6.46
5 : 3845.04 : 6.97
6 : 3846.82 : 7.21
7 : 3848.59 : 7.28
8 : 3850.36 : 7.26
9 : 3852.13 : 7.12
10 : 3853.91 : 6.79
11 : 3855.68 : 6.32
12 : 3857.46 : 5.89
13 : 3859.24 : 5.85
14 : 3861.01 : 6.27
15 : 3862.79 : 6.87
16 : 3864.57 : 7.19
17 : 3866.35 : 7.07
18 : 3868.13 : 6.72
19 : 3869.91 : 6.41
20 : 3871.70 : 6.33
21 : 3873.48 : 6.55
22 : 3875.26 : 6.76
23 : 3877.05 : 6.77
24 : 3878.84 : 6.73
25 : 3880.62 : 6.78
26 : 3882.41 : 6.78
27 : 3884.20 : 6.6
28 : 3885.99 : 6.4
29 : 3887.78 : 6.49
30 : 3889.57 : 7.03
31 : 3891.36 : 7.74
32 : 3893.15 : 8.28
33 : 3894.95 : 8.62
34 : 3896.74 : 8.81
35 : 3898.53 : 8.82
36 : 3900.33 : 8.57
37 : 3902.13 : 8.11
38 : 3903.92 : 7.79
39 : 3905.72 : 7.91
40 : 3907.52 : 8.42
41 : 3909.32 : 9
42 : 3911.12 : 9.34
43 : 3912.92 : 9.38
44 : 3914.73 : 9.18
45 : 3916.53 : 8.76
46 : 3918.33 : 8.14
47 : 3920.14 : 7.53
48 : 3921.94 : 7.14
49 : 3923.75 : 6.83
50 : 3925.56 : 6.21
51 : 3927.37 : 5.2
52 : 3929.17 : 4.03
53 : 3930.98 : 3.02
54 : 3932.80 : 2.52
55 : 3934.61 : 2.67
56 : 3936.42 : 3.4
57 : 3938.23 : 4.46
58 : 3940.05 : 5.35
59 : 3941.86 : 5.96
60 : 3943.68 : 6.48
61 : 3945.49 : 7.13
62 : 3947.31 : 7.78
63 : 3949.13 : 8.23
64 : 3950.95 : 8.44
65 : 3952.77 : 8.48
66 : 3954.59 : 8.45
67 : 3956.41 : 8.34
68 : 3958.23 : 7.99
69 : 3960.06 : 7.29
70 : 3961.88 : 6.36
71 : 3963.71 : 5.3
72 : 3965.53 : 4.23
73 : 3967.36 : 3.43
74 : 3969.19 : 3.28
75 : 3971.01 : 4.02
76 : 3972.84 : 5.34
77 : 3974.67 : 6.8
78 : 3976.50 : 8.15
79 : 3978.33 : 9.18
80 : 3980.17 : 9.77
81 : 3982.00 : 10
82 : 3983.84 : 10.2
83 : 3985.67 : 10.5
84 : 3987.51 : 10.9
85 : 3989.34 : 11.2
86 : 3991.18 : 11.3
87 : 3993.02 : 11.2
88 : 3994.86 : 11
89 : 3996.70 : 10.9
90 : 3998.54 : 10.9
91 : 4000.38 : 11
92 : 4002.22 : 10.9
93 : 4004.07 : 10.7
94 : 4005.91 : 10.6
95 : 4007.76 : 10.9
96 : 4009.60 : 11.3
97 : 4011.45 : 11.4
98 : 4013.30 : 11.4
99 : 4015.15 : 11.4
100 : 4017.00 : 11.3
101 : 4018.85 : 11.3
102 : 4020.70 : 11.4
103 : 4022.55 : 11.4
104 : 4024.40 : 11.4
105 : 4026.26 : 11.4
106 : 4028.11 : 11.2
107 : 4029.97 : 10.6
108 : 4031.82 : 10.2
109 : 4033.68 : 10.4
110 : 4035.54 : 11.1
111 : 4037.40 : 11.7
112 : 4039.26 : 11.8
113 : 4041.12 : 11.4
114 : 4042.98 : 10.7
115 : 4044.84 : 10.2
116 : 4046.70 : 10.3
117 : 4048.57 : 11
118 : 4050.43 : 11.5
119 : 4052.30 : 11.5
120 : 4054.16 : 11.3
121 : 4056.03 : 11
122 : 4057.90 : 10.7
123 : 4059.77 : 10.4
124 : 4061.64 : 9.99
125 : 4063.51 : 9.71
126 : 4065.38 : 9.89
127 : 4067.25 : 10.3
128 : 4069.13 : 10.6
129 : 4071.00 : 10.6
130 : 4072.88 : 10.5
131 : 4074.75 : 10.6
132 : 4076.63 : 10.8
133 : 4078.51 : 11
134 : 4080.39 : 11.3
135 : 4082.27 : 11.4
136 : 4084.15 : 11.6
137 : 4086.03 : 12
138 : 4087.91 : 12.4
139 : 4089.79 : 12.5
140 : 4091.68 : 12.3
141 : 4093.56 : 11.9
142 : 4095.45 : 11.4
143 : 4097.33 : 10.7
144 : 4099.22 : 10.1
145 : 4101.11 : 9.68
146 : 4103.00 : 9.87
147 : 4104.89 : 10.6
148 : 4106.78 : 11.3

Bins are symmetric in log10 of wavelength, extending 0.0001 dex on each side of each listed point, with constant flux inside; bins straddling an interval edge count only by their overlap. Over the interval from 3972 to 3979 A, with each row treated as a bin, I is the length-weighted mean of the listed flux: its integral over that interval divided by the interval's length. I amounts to 7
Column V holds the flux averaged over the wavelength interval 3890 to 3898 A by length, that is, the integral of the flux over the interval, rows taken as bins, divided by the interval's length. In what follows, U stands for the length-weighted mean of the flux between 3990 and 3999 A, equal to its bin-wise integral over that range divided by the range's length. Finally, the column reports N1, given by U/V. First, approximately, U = 11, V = 8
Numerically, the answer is 1.33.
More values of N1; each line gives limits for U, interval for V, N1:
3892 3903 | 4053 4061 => 0.79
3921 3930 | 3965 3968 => 1.55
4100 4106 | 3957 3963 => 1.40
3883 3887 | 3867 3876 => 0.99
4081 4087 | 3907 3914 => 1.29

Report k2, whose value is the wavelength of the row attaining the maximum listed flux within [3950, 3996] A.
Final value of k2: 3991.18 A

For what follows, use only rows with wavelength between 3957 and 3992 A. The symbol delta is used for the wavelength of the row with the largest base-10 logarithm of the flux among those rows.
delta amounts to 3991.18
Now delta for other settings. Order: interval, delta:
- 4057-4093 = 4089.79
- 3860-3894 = 3893.15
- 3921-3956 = 3952.77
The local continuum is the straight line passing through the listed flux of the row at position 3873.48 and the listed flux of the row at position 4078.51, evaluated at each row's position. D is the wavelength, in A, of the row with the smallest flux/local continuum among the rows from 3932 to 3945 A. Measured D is 3932.80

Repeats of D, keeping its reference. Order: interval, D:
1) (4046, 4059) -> 4046.70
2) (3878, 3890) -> 3885.99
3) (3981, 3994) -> 3982.00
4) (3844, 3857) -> 3855.68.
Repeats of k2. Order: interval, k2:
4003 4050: 4039.26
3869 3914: 3912.92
